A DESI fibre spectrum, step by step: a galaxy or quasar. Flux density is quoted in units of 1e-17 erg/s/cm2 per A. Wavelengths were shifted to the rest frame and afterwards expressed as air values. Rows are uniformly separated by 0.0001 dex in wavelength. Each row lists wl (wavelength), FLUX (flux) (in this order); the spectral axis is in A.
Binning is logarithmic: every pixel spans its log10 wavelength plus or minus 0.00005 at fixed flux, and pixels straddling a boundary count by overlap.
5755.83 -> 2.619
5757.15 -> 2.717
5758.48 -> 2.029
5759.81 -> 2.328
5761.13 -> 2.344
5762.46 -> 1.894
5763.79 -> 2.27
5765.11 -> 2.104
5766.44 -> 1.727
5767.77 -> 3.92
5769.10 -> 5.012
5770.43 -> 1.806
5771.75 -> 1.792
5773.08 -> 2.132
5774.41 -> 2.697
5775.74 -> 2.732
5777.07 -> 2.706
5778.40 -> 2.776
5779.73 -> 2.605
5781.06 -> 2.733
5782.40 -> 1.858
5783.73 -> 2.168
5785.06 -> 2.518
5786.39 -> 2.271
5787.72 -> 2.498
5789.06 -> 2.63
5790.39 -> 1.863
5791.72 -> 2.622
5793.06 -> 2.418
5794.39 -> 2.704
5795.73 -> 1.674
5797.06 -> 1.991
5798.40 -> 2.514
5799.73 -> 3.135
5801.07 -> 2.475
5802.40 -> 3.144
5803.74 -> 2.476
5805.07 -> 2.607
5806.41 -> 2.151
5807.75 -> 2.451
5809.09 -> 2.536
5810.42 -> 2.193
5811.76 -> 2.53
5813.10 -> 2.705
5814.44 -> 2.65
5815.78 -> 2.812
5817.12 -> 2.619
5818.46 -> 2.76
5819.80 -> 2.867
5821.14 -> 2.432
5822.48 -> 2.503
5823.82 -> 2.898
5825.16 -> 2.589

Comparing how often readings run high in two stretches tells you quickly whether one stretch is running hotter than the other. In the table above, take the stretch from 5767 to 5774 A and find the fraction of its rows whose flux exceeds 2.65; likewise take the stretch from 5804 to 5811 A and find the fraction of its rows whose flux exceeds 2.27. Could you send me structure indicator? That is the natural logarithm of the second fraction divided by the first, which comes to 0.41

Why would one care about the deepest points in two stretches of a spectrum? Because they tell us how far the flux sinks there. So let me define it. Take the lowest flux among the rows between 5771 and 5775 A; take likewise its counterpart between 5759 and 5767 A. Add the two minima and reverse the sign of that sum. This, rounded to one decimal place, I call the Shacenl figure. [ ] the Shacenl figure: -3.5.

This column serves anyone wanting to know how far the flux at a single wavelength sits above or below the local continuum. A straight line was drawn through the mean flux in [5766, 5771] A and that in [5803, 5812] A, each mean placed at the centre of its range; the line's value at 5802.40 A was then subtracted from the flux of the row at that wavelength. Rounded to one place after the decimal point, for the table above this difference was 0.6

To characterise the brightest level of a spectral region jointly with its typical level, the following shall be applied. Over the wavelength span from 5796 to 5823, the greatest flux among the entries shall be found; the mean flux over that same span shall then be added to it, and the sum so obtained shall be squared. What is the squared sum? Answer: 33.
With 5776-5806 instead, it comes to 32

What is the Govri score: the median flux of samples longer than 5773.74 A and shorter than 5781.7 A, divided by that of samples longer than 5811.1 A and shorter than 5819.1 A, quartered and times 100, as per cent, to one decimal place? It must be 25.4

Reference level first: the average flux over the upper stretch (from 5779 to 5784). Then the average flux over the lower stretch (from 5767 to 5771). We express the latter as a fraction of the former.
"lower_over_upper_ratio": 1.5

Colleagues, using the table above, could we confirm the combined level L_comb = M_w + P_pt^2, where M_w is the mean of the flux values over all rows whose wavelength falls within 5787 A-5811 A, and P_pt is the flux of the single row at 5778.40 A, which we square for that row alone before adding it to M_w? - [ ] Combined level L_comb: 10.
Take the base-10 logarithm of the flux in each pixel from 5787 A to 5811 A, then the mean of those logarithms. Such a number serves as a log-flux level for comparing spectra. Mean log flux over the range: 0.384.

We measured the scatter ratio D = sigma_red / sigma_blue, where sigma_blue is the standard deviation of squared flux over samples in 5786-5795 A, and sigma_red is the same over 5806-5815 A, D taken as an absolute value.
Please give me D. 0.78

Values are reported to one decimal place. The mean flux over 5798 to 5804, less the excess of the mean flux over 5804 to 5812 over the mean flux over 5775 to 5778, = 3.1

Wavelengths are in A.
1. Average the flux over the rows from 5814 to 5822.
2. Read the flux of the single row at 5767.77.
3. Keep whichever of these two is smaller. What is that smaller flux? 2.69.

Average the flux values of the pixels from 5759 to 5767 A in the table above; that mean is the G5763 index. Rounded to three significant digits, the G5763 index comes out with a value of 2.11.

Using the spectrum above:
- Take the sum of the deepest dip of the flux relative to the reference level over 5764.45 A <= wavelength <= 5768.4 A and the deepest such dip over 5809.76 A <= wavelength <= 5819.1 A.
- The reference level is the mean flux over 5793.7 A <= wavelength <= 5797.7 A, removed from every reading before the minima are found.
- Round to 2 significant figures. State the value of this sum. -0.33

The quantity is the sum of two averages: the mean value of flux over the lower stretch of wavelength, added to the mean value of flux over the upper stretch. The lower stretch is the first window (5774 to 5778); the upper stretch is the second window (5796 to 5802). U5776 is 5.2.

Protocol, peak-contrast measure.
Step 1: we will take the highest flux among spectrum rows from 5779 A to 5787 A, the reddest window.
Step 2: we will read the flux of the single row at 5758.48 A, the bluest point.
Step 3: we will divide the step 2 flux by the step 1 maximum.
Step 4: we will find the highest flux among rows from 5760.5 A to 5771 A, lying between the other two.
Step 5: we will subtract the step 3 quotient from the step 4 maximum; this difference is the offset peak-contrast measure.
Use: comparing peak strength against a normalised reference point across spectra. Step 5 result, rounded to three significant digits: 4.27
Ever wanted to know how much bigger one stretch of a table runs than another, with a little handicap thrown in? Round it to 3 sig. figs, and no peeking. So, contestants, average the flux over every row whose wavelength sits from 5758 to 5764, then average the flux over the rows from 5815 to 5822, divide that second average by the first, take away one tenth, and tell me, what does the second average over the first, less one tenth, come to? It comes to 1.14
